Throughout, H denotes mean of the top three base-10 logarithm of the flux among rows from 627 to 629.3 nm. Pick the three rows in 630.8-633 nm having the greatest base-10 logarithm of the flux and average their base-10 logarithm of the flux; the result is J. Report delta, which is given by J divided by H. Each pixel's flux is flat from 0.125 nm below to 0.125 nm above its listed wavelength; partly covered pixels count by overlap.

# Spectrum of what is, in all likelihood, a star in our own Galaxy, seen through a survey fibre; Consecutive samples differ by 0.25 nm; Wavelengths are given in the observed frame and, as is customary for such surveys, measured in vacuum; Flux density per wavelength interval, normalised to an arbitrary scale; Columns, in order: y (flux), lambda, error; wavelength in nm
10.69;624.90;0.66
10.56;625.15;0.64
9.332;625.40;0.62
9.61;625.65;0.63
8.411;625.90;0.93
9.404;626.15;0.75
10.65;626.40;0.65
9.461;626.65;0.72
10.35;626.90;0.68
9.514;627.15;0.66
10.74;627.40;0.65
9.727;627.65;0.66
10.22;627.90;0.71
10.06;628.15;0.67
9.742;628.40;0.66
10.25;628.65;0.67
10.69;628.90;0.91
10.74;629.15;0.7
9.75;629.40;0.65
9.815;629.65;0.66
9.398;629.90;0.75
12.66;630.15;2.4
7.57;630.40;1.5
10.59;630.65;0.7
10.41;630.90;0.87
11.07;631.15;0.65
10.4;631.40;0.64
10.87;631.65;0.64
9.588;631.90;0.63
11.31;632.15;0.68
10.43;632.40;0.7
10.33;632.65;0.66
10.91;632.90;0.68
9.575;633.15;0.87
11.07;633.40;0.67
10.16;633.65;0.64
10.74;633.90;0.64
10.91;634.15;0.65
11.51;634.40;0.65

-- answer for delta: 1.01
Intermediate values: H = 1.03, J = 1.05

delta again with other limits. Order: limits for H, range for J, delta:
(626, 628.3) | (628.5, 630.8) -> 1.03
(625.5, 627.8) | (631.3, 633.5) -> 1.02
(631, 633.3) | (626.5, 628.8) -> 0.97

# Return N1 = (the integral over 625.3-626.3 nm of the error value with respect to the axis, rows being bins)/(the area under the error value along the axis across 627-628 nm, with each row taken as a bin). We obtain 1.10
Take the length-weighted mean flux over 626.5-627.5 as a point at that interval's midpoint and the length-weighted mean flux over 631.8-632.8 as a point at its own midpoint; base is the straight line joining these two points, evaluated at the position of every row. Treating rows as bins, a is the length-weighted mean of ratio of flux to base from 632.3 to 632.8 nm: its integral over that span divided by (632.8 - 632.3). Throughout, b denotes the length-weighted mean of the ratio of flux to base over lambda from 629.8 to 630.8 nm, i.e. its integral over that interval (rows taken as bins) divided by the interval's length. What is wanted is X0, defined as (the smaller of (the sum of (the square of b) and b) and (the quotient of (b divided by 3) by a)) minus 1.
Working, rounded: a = 0.99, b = 0.98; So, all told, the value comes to -0.671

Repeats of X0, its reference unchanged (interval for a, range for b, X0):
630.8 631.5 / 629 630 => -0.684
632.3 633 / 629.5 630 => -0.689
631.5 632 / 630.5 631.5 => -0.656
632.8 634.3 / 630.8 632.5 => -0.661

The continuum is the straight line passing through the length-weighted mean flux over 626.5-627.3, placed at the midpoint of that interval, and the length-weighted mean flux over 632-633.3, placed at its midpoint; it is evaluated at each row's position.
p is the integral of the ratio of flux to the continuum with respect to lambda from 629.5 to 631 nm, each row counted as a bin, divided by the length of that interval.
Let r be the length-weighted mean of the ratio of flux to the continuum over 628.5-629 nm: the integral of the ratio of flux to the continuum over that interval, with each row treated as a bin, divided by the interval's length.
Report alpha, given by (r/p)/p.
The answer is 1.07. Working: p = 0.984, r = 1.04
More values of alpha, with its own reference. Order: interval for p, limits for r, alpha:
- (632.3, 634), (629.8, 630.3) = 1.09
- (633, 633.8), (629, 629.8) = 1.05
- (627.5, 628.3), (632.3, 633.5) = 0.98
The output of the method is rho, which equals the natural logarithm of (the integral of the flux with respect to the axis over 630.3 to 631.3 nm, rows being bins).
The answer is 2.301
